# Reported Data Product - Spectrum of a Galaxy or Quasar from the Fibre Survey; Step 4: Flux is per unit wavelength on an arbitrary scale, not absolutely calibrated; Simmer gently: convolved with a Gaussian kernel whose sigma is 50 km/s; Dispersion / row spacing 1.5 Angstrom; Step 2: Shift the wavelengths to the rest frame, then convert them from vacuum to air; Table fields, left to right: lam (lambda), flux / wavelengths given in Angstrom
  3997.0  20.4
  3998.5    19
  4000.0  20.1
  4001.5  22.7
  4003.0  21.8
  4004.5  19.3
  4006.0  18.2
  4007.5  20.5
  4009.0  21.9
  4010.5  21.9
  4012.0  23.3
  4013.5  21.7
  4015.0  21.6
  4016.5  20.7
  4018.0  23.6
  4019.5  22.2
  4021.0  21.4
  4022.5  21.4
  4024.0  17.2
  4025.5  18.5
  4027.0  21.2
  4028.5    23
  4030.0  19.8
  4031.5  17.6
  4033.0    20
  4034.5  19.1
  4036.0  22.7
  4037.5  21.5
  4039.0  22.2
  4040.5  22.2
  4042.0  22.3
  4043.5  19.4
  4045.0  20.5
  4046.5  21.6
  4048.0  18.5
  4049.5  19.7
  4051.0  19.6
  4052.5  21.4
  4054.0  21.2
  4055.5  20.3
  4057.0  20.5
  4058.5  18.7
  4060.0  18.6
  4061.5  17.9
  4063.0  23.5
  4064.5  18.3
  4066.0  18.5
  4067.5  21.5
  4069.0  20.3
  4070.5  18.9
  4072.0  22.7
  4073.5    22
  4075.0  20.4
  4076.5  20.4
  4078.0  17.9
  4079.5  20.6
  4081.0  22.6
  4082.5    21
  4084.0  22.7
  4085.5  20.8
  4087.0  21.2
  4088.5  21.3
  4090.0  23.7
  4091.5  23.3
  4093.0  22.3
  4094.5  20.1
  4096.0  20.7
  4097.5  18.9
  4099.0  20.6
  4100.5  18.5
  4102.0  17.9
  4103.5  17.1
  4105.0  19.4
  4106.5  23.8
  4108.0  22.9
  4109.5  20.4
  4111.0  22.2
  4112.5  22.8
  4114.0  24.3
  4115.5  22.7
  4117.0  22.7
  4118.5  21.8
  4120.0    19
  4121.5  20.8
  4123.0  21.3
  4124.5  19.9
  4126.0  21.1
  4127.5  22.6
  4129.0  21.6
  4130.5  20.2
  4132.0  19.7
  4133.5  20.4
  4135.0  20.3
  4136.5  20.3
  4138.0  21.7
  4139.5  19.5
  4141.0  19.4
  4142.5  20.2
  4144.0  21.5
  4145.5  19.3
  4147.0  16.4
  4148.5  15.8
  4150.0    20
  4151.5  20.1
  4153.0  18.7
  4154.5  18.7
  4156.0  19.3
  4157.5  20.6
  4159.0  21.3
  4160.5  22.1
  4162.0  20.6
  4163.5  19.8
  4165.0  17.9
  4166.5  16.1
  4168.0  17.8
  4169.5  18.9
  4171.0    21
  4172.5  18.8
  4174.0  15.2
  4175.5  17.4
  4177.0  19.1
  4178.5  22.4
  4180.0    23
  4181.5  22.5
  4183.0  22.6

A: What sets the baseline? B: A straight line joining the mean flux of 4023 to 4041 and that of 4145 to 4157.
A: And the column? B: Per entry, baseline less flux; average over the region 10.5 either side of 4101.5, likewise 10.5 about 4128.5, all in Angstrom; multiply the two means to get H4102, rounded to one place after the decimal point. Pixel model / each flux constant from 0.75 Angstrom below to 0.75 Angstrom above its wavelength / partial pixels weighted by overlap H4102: 2.3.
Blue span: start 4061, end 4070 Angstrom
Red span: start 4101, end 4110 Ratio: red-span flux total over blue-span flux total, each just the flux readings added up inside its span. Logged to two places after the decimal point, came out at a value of 1.01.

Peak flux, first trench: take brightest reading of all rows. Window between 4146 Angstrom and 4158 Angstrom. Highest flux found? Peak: 20.6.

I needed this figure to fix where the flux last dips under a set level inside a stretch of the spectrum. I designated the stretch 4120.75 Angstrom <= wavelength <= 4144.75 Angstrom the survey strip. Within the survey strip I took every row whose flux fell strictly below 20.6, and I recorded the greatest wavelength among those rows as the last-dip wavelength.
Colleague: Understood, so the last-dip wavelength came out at 4142.5 Angstrom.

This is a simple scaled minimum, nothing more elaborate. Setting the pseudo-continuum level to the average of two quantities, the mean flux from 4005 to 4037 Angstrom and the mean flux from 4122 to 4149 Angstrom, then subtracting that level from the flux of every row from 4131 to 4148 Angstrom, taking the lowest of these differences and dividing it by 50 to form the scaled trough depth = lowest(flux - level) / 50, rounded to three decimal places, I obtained -0.081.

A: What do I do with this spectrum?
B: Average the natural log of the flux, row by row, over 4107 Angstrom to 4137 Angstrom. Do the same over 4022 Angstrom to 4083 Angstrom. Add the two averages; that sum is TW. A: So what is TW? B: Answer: 6.07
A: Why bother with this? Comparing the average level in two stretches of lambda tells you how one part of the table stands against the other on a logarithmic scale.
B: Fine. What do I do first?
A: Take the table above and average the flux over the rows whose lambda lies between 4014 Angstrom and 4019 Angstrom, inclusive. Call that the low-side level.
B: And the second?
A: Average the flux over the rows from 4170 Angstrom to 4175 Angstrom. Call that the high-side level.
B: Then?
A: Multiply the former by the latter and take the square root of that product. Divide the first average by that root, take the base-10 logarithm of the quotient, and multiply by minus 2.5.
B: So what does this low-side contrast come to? -0.10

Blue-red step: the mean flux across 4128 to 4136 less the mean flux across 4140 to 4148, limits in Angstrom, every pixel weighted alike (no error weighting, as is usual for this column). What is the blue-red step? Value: 1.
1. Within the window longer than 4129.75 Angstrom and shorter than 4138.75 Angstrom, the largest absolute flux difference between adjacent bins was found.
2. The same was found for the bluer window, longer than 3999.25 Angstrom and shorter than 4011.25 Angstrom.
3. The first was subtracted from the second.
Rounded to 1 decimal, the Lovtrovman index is 1.2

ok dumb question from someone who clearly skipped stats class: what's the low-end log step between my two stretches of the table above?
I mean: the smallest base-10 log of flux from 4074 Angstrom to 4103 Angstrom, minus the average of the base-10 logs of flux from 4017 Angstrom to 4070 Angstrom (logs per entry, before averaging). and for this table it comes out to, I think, -0.056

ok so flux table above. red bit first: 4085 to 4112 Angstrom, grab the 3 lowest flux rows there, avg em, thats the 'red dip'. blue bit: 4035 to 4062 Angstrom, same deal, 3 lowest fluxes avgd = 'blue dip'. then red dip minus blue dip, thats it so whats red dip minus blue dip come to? -0.5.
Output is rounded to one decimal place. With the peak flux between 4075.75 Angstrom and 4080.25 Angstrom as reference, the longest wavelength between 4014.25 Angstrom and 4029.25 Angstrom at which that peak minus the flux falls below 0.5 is 4028.5 Angstrom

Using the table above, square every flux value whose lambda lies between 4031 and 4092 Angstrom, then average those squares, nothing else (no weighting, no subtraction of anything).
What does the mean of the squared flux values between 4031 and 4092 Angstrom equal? 430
